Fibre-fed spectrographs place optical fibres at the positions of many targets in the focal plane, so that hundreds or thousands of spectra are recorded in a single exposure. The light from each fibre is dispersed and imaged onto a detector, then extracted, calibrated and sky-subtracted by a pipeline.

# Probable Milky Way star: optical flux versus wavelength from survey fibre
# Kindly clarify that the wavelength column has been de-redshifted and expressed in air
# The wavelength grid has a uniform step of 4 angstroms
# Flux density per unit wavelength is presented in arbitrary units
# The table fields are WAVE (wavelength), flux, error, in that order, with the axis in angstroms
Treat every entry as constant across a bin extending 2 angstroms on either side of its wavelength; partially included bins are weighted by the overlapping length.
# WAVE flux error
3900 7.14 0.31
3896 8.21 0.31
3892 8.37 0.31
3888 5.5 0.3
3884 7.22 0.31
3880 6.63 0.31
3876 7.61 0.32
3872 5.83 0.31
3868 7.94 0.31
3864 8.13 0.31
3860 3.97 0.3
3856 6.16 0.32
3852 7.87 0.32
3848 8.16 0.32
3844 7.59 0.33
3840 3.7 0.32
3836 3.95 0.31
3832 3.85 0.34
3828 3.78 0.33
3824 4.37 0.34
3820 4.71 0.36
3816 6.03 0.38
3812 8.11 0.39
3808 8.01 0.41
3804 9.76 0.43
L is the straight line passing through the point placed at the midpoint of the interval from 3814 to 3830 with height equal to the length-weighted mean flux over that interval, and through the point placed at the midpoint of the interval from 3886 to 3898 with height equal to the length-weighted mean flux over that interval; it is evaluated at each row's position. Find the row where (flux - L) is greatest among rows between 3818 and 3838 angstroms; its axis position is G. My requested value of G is 3820 angstroms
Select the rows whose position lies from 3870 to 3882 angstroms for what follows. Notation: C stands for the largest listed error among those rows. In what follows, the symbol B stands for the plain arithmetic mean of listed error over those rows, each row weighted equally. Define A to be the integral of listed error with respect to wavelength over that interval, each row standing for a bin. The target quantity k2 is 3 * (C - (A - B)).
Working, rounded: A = 3.76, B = 0.313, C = 0.320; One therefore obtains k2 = -9.4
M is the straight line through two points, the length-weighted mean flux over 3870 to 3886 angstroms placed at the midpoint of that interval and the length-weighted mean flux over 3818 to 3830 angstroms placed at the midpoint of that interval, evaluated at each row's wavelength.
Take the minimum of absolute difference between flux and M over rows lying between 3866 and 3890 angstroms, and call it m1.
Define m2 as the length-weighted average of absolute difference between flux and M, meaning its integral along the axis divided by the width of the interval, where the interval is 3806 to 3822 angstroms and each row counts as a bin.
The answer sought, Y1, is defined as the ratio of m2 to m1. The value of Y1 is 25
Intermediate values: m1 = 0.1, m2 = 2.9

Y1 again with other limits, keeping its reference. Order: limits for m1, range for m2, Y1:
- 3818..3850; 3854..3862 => 14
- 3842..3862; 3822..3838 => 2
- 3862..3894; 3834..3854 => 17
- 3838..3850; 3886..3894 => 1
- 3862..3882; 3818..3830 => 2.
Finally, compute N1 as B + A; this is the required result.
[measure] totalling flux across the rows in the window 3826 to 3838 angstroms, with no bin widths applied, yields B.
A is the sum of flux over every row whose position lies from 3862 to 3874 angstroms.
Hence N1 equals 33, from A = 22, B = 12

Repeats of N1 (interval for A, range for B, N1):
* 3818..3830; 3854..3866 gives 31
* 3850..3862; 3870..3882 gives 38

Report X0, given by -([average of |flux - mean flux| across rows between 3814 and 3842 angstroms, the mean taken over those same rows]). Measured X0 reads -0.6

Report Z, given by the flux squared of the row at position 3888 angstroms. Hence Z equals 30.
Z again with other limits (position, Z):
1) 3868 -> 63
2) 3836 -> 16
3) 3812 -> 66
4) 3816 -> 36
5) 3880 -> 44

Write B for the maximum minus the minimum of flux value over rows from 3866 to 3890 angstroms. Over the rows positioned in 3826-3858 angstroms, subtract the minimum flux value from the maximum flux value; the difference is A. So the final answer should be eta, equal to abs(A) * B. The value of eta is 11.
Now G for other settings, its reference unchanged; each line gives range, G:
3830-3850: 3848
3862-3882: 3864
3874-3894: 3892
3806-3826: 3808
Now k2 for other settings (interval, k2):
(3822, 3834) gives -10.1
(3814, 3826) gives -10.7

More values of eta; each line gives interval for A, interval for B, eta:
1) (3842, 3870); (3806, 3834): 18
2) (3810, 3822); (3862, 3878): 8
